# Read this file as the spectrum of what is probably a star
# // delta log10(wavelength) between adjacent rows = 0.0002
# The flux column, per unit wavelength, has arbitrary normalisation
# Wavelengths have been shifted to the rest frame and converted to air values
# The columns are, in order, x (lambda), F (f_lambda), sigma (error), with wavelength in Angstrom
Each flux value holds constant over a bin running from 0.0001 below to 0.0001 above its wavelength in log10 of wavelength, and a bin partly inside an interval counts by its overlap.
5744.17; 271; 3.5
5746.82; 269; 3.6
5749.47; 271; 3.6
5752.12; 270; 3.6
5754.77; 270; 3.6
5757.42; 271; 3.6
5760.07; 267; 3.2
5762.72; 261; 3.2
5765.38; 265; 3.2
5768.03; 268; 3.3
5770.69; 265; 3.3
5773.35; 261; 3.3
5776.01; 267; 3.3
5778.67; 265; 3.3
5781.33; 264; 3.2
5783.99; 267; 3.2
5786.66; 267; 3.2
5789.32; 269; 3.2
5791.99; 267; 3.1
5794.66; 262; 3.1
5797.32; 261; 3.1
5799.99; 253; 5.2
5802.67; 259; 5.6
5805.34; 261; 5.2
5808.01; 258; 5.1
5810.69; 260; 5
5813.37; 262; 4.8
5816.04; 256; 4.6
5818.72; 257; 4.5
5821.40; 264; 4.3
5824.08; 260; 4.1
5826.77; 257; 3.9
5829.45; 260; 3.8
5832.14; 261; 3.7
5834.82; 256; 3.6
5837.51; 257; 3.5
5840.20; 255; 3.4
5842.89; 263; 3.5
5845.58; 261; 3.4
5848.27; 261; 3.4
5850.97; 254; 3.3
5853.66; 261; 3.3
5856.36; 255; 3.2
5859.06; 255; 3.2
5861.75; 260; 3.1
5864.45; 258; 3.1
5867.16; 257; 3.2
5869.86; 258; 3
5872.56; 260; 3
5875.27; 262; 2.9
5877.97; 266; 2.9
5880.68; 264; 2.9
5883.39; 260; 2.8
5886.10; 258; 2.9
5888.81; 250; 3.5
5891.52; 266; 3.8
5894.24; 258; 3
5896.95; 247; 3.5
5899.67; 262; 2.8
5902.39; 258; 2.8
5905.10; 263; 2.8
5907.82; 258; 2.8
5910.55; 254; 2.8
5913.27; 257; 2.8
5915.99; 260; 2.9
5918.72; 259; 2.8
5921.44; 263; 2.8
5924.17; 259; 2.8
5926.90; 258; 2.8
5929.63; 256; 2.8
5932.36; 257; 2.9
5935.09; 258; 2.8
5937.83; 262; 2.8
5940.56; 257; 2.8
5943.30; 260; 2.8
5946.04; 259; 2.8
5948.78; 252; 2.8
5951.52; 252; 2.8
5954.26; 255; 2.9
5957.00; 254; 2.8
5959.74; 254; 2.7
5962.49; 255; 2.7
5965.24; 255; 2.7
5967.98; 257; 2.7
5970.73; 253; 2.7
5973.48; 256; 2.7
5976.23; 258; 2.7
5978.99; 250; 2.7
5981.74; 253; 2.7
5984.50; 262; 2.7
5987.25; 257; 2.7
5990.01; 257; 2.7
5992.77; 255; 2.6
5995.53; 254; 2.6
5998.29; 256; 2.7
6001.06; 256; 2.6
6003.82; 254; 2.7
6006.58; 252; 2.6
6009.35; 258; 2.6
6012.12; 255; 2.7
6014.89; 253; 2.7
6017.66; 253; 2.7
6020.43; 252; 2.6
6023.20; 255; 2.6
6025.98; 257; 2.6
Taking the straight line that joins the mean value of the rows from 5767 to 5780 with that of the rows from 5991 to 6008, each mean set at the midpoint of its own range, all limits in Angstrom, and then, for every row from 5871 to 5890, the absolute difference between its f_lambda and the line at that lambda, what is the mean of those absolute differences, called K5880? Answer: 3.3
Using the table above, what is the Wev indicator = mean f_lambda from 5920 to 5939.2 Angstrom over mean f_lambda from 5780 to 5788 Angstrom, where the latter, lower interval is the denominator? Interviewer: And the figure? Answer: 0.974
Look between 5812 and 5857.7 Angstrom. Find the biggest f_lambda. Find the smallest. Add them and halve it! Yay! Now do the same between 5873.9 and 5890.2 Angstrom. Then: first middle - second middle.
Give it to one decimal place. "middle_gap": 1.0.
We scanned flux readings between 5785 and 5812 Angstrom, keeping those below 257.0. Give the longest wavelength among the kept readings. 5799.99 Angstrom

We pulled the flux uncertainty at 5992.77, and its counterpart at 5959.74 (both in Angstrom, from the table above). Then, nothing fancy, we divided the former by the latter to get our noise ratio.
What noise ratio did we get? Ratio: 0.96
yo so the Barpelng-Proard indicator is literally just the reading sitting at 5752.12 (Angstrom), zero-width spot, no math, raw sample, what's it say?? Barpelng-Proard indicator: 270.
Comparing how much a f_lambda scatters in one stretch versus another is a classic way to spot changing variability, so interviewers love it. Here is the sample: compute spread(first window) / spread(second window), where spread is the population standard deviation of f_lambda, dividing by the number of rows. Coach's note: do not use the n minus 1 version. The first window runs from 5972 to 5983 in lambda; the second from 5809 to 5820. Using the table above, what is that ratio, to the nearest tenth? 1.3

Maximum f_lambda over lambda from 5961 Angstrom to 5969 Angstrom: 257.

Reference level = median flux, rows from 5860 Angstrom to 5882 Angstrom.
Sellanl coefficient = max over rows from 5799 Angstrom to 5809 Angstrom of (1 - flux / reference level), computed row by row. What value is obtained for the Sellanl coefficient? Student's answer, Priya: 0.027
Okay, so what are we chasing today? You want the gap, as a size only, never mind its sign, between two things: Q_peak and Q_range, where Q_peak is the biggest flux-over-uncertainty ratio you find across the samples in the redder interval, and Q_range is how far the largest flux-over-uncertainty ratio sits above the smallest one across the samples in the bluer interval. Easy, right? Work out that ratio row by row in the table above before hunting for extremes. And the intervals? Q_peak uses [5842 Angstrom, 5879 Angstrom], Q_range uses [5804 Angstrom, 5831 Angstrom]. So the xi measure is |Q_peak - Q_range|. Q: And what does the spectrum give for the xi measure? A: 73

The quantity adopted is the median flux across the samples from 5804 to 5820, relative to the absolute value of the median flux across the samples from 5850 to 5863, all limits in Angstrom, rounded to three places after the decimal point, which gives 1.016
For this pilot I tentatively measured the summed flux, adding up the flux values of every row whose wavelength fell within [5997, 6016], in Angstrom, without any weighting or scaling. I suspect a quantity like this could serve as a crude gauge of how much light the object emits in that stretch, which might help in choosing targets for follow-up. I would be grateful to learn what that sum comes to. 1784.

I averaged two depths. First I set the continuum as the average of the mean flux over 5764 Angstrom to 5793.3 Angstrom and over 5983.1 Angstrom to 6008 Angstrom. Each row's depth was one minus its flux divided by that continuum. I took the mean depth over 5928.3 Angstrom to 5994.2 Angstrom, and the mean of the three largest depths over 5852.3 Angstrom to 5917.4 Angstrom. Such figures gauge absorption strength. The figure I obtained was 0.0296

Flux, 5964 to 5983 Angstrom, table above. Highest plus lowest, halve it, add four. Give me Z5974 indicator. 258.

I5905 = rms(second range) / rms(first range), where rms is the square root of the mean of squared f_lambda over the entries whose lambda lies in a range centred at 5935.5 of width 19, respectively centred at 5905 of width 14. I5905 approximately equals 1.00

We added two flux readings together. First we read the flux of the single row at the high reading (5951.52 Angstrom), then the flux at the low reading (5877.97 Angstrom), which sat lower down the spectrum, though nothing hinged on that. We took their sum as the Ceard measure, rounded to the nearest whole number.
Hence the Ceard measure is 518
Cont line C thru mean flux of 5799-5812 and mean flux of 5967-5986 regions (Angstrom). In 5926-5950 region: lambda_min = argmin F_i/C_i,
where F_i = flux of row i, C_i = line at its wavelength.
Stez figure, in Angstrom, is 5948.78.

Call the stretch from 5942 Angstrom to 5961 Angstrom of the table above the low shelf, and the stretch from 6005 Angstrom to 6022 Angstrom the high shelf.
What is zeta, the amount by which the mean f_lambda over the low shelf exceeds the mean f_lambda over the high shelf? 1.3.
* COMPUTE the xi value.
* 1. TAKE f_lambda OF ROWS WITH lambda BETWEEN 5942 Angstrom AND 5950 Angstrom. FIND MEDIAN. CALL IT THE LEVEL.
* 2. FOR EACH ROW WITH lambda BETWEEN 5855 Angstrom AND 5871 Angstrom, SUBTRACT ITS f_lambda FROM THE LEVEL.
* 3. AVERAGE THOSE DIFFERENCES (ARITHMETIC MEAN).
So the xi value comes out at 1.8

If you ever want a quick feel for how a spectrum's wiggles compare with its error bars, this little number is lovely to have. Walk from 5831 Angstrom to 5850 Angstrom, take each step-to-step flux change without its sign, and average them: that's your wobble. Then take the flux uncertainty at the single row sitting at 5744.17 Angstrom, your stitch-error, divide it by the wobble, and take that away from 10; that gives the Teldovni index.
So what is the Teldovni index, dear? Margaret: 8.8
